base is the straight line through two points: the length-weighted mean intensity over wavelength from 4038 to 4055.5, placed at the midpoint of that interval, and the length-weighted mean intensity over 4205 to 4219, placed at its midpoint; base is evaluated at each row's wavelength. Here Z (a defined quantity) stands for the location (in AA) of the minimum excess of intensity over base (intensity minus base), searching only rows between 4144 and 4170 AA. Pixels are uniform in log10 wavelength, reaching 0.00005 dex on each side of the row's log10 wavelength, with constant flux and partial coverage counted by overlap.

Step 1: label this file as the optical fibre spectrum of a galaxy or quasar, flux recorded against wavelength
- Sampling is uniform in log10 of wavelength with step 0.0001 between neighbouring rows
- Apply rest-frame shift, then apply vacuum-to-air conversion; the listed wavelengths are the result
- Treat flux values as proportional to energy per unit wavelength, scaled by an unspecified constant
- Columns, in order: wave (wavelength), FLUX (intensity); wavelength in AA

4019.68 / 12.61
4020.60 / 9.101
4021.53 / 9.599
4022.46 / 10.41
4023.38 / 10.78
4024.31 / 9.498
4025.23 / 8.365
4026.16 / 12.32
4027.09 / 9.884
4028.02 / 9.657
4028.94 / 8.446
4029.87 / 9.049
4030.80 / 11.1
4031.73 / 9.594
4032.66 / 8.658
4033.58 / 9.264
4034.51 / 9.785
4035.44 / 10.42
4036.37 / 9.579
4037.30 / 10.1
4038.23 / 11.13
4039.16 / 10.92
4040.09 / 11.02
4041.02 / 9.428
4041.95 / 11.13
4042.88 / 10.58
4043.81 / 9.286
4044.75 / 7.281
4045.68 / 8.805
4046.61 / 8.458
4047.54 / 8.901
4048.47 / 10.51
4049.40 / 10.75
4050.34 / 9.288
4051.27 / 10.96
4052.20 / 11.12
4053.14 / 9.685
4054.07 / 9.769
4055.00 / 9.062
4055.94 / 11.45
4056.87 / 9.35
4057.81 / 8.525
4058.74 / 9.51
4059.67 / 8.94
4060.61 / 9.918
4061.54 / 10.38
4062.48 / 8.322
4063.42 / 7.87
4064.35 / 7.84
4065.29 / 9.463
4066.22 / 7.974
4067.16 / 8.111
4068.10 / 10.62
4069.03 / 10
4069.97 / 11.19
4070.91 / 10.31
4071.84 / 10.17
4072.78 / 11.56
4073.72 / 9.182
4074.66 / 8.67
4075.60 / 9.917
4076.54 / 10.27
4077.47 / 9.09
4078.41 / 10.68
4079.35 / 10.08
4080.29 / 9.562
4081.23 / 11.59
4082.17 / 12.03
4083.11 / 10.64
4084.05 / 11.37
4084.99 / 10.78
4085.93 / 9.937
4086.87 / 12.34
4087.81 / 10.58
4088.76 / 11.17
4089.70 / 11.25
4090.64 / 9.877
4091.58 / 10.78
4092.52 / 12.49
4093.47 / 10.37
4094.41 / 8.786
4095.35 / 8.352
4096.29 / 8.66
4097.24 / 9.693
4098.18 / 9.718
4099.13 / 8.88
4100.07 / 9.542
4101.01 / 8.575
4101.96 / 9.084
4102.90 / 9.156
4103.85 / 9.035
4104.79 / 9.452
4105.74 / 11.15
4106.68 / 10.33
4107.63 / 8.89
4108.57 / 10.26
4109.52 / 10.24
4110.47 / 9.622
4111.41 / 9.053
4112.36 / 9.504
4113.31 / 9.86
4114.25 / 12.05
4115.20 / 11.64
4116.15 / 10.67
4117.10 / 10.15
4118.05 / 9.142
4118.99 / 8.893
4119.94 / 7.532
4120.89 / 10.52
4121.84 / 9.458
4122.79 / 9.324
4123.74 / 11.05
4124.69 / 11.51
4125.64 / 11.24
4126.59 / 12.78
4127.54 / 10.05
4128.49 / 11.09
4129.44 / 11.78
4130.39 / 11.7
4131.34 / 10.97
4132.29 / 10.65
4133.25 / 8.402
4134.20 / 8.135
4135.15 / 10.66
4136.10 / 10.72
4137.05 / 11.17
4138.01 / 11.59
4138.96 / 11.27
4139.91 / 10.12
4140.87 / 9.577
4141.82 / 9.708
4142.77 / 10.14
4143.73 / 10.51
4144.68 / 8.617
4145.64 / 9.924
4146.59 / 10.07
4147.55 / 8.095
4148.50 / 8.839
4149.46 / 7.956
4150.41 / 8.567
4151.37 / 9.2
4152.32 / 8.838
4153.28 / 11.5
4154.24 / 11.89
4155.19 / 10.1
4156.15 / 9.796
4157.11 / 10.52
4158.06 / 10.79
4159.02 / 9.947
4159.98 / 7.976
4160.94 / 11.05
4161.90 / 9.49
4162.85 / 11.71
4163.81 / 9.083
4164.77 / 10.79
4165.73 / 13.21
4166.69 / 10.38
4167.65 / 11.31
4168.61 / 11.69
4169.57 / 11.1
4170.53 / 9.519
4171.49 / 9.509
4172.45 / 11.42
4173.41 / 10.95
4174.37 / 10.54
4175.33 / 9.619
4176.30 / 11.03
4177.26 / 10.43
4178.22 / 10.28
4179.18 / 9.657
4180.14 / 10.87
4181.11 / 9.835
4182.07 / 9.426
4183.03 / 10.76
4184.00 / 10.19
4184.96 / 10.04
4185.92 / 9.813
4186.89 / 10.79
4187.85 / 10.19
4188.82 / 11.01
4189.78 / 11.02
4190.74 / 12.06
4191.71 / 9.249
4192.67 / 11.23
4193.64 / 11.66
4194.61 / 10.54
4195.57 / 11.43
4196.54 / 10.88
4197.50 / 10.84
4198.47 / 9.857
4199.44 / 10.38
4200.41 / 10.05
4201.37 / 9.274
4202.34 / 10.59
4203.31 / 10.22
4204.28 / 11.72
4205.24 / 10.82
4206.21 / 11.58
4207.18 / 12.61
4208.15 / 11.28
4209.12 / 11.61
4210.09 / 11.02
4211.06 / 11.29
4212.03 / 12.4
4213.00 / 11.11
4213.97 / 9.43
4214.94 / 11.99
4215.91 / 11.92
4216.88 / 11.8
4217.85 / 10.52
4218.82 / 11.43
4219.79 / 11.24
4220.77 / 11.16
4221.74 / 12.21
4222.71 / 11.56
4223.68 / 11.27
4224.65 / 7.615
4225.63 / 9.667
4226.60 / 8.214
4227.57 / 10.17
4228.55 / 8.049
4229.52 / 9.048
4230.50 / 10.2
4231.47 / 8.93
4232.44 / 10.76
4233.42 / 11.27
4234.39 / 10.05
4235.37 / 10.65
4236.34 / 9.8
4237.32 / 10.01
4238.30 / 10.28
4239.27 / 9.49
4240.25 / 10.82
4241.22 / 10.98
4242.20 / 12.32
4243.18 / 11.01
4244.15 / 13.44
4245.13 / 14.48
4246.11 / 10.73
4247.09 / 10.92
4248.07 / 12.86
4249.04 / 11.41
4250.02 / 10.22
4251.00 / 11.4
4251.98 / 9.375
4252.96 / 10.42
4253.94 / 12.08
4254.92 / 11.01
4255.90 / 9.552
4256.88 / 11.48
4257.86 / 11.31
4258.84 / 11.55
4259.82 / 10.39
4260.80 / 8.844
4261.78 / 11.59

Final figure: 4159.98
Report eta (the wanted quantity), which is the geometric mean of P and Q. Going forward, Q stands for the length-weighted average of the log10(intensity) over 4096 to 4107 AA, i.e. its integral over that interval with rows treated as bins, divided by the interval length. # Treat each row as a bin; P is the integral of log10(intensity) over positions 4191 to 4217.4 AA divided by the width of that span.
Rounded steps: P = 1.04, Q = 0.97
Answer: 1.01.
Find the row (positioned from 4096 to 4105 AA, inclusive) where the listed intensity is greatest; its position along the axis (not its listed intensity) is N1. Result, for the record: 4098.18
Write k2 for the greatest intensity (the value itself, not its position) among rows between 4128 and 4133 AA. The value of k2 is 11.78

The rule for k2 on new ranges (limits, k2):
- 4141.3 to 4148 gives 10.51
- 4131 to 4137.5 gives 11.17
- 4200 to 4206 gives 11.72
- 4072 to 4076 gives 11.56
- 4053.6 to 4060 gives 11.45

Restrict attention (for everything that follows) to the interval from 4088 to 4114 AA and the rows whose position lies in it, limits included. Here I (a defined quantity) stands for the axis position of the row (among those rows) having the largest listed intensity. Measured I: 4092.52 AA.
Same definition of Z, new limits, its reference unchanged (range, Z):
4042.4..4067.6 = 4044.75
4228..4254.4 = 4228.55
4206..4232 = 4224.65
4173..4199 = 4191.71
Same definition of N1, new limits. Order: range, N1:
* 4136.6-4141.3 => 4138.01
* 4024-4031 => 4026.16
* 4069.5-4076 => 4072.78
